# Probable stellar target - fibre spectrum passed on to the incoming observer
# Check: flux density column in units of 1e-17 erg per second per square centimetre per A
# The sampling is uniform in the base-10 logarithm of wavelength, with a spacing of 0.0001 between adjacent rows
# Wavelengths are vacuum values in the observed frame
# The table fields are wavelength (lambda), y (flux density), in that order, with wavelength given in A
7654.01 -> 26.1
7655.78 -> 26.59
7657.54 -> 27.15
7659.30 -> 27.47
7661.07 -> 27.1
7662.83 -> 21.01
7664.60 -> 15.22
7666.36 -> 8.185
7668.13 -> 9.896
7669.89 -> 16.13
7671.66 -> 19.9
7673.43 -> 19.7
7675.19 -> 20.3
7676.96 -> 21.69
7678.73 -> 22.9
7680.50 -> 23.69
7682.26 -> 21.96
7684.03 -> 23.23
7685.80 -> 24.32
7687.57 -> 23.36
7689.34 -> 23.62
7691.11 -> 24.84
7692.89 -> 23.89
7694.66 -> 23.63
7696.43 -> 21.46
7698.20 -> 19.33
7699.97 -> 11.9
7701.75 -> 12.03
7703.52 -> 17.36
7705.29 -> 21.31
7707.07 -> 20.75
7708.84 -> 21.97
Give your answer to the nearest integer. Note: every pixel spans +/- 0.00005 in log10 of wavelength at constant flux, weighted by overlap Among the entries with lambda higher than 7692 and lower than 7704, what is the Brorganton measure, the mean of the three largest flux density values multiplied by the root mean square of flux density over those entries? 439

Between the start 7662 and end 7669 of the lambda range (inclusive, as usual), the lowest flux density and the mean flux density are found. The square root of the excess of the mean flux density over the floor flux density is 2.3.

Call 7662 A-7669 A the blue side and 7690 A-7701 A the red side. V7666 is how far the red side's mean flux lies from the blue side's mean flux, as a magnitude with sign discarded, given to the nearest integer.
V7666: 7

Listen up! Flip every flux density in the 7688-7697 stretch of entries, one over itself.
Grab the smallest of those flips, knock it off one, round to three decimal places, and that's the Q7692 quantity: 0.960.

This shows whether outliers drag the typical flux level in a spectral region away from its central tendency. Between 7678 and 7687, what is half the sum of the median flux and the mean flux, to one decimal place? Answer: 23.2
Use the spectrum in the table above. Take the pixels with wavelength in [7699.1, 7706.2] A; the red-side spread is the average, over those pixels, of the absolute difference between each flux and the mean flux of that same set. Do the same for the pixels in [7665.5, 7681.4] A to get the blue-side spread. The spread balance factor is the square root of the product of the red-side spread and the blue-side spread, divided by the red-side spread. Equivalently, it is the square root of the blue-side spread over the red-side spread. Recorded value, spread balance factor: 1.1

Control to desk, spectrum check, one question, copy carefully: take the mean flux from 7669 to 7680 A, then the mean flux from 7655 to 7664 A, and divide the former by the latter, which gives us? 0.8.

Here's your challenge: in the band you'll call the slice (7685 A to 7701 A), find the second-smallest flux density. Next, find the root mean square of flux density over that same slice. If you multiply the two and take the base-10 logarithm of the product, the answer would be 2.63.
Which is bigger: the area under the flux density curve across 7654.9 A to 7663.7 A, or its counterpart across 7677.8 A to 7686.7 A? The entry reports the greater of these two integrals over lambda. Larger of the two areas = 228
